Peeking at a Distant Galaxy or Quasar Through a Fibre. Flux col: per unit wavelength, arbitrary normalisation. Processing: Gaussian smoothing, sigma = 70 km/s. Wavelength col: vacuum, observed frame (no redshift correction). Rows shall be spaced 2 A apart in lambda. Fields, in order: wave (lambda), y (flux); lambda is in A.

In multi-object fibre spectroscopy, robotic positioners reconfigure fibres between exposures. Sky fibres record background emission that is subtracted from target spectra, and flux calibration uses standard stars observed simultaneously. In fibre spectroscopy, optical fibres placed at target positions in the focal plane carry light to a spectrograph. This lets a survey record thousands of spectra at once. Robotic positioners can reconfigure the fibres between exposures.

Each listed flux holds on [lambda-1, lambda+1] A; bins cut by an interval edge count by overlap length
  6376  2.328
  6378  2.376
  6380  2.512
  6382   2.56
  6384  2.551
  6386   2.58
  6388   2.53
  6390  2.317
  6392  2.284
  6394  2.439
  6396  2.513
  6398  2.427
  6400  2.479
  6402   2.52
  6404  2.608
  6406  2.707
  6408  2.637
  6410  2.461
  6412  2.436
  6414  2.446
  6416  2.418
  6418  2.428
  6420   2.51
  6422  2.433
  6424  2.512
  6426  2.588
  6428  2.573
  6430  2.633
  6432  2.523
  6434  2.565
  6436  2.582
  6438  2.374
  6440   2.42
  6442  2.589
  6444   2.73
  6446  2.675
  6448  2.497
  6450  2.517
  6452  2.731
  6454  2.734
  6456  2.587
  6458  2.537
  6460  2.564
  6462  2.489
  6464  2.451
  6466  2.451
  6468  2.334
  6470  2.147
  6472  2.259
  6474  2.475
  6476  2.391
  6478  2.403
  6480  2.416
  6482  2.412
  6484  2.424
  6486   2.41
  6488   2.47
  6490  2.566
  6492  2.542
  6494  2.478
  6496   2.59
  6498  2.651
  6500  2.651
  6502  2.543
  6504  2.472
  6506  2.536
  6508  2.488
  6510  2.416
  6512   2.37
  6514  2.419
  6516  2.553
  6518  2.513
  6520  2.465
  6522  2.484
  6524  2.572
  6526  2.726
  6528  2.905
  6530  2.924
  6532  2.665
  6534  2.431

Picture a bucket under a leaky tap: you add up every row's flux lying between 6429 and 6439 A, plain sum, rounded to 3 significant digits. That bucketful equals 12.7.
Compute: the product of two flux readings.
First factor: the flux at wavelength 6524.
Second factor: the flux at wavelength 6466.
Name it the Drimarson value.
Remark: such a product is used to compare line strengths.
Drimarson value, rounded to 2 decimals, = 6.30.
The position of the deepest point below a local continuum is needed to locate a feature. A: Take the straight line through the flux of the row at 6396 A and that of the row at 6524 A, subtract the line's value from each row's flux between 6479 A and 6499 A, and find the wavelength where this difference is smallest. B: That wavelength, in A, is 6486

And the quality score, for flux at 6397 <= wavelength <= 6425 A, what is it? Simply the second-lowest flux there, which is 2.427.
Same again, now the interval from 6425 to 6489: 2.259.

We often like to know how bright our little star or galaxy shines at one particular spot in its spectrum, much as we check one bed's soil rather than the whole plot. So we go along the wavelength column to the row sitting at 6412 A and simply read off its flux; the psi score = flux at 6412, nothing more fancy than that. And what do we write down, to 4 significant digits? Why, 2.436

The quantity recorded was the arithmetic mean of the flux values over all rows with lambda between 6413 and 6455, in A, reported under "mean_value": 2.55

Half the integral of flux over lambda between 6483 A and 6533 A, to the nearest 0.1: 63.8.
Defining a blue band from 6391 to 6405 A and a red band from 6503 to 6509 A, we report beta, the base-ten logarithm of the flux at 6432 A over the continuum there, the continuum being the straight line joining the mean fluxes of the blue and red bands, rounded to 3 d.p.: 0.008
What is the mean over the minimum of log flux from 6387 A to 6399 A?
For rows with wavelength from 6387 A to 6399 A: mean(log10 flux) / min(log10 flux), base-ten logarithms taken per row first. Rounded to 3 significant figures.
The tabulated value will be 1.07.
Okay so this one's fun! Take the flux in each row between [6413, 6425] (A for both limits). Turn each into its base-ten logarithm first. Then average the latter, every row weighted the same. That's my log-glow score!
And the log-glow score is 0.390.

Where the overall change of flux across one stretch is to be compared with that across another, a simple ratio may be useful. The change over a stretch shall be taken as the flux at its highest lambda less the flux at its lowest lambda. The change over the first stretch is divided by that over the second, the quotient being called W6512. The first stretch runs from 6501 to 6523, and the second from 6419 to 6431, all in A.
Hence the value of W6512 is -0.5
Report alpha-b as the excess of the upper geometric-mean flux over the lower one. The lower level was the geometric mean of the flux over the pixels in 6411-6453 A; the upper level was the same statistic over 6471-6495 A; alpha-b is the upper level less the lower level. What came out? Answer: -0.09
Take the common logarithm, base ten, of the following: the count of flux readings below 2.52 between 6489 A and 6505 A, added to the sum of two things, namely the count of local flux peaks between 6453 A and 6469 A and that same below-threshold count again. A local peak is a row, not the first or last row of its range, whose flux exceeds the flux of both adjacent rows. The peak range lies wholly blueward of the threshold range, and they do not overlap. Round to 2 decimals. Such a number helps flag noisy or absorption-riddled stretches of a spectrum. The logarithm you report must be 0.70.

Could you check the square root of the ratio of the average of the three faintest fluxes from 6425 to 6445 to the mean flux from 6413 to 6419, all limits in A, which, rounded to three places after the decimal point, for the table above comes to 1.002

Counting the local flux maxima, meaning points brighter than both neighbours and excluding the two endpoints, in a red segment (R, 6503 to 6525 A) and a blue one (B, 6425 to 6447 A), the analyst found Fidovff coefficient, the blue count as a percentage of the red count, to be 150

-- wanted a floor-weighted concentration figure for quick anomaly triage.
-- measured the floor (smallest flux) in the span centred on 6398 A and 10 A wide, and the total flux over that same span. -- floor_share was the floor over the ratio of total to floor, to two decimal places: 0.48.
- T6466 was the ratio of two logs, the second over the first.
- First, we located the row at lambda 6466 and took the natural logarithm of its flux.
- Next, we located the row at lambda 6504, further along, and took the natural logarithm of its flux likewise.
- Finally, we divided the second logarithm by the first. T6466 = 1.01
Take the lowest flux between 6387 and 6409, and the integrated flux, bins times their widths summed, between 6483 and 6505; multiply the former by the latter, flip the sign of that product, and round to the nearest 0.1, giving -127.0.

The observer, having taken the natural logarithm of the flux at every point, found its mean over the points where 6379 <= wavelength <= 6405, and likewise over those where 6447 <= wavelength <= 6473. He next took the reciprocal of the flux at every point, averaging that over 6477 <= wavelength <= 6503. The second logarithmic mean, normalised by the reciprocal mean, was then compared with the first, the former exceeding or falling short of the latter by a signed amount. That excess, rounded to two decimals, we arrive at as 1.36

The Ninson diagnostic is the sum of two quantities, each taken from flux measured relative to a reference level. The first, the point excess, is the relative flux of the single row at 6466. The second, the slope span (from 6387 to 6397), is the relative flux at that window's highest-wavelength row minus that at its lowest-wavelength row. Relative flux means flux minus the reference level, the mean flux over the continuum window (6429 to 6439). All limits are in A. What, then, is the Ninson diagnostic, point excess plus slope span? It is -0.1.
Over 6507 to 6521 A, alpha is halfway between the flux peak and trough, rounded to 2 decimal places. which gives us 2.46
